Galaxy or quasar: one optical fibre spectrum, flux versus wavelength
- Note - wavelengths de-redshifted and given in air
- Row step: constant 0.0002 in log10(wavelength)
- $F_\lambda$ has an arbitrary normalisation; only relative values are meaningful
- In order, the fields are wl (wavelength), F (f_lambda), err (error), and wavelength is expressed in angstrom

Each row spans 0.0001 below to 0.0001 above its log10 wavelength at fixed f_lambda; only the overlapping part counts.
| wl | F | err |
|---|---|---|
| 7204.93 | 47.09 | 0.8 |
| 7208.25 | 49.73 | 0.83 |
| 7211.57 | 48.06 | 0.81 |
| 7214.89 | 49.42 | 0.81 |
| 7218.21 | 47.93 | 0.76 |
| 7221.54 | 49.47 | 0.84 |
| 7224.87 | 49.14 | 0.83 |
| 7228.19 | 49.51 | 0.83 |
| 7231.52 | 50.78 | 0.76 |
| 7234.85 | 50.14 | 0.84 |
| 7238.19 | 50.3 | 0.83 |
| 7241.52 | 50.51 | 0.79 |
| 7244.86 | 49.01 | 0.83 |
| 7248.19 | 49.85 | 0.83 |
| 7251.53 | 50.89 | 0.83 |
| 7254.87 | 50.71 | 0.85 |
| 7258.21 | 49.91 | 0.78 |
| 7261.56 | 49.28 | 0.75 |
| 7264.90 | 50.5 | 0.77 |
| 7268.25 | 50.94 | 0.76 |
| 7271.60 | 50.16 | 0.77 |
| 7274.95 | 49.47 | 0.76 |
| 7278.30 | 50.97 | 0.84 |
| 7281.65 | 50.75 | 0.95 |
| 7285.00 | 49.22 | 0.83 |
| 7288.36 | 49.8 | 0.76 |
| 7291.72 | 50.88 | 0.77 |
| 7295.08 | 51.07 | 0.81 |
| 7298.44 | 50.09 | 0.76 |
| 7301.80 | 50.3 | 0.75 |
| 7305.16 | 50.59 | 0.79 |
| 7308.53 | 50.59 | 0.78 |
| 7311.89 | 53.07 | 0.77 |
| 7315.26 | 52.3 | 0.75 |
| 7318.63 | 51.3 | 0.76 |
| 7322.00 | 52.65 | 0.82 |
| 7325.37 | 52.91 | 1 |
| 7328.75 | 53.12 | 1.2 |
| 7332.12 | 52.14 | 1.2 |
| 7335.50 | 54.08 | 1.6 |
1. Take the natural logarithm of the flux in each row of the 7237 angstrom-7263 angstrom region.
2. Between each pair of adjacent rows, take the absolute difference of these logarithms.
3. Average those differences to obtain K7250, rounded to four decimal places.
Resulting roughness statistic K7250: 0.0149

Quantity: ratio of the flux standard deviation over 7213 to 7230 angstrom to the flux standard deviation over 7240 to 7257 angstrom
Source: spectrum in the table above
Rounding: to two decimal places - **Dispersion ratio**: 0.87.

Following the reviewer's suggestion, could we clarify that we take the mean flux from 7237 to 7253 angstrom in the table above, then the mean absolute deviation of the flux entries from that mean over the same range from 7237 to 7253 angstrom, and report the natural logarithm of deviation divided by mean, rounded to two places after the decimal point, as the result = -4.52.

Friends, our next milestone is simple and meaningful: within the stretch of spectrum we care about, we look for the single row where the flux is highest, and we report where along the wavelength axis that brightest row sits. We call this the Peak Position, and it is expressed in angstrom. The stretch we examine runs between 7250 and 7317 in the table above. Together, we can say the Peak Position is 7311.89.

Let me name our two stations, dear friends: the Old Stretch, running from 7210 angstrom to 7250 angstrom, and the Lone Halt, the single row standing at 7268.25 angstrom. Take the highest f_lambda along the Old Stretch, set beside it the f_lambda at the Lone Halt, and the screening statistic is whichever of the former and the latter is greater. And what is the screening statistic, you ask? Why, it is 50.9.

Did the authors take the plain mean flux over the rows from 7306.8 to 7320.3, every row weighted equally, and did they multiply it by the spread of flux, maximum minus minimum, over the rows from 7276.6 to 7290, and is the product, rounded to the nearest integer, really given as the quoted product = 91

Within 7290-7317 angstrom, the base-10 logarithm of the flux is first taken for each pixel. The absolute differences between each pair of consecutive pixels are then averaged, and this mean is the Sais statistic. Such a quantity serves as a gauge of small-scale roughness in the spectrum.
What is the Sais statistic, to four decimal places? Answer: 0.0059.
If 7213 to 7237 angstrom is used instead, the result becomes 0.0083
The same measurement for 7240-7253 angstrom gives 0.0098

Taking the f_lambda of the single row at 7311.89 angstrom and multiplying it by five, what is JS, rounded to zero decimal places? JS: 265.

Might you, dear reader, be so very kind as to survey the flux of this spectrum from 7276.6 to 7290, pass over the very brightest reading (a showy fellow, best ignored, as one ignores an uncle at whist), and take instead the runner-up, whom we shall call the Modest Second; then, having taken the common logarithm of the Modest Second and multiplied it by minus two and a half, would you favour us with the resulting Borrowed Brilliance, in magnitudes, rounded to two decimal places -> -4.26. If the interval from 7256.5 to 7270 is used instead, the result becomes -4.26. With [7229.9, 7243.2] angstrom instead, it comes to -4.26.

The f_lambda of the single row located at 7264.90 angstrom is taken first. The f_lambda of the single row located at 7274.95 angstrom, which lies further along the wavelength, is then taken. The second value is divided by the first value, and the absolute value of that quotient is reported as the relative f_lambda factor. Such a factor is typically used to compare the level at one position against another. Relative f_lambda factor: 0.98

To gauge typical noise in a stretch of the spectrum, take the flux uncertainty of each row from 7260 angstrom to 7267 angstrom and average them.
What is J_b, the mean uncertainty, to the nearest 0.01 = 0.76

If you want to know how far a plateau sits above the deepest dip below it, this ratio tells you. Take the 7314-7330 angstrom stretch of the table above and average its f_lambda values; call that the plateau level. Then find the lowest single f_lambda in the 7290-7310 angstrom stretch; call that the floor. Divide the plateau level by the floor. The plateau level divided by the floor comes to 1.05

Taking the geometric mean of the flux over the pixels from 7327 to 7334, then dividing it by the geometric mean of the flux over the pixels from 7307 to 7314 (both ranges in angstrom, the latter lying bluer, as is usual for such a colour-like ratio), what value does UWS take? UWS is 1.02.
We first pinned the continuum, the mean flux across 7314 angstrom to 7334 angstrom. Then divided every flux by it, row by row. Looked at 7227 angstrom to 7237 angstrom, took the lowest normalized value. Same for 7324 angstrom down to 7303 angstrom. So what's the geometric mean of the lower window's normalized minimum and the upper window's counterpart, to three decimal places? 0.955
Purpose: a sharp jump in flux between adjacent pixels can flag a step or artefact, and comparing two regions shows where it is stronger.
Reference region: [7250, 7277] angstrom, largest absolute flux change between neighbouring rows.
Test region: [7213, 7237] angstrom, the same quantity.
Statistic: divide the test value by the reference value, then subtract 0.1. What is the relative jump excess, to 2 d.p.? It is 1.16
